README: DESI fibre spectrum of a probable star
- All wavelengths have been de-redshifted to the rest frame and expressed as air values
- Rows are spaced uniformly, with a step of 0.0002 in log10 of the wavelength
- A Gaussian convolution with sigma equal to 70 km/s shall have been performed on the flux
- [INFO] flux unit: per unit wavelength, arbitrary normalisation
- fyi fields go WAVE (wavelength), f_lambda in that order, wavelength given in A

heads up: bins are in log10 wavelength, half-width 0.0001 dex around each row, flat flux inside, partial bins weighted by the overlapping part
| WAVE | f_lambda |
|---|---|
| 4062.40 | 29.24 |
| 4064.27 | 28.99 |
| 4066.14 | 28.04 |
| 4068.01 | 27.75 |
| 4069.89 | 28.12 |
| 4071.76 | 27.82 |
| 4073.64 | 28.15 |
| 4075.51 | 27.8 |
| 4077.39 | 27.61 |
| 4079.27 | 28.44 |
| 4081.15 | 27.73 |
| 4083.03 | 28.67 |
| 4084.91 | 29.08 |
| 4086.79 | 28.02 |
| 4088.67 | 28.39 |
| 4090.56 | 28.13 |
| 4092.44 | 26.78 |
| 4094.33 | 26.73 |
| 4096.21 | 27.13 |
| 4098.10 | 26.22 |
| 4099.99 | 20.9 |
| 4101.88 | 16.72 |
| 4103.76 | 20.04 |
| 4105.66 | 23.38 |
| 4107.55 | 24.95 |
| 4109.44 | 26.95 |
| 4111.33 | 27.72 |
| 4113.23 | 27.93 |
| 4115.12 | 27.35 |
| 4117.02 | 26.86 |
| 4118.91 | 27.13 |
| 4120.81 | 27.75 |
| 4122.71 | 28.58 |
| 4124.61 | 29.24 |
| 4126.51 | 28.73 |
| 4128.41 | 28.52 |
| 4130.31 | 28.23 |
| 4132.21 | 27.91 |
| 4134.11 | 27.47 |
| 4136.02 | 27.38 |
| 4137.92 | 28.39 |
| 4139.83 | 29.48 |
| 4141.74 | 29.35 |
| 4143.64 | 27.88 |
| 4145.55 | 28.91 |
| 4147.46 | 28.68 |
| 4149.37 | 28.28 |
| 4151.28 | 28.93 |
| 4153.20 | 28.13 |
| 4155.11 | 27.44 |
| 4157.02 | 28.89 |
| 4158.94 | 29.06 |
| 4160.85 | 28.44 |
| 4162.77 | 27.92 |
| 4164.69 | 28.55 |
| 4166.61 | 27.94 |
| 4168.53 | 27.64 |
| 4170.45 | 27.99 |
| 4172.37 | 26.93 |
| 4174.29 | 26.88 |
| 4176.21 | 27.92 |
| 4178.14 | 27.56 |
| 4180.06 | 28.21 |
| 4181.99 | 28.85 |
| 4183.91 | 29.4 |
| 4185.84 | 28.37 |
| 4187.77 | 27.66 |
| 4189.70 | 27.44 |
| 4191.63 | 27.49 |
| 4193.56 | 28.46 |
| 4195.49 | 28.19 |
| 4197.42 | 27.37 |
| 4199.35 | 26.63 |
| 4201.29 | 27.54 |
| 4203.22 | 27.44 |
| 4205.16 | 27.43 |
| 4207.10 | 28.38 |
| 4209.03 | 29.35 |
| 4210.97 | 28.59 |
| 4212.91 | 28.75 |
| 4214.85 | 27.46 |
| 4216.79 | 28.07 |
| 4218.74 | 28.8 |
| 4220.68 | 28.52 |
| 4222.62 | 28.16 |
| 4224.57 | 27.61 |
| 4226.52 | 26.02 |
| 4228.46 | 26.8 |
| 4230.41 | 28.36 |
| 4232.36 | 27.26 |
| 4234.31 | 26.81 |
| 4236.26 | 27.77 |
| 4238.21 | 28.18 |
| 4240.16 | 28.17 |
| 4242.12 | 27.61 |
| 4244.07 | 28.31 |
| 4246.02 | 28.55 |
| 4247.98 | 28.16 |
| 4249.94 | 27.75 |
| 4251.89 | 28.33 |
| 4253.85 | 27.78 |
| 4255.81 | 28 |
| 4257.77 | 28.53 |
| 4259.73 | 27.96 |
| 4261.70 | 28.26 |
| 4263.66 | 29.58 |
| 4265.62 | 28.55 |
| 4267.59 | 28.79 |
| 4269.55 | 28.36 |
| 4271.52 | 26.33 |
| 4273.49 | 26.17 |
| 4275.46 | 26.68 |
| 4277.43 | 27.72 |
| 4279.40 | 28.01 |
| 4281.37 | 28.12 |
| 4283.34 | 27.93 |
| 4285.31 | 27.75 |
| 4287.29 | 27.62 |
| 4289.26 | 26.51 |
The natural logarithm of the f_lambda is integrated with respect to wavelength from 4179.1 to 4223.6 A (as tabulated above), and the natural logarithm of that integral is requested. 5.00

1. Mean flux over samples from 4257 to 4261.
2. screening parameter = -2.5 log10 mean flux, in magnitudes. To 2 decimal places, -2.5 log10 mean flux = -3.63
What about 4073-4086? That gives -3.63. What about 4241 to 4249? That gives -3.62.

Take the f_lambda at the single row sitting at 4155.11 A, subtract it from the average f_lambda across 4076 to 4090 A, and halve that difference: 0.4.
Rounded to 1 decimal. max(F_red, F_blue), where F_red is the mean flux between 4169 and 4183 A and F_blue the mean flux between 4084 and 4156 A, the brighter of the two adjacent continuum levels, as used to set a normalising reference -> 27.8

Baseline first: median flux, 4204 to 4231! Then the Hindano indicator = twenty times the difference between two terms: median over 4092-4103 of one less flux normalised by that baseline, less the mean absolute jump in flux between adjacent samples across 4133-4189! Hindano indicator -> -12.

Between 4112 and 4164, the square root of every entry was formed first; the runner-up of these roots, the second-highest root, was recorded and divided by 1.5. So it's 3.61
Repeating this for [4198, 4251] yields 3.58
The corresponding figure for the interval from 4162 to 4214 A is 3.61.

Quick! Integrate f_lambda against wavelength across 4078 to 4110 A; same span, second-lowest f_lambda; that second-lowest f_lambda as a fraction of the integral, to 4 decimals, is 0.0243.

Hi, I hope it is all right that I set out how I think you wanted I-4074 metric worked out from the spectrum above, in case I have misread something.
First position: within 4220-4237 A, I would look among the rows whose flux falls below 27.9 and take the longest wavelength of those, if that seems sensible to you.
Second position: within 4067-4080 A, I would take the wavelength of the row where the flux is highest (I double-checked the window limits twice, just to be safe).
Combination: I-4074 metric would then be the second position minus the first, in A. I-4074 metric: -157.0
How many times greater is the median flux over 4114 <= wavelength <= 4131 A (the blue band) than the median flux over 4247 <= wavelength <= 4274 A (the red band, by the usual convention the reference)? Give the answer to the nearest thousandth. 1.001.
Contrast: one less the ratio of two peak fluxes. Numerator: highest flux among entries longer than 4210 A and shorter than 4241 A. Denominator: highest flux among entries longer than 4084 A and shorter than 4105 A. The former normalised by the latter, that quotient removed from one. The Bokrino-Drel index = 0.01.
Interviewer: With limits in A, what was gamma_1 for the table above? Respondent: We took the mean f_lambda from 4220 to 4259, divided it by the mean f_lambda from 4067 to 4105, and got 1.05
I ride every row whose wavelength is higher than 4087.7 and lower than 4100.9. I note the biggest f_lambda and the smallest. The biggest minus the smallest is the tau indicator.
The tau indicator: 7.5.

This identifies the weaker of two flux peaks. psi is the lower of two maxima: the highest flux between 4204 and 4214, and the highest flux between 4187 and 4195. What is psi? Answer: 28.5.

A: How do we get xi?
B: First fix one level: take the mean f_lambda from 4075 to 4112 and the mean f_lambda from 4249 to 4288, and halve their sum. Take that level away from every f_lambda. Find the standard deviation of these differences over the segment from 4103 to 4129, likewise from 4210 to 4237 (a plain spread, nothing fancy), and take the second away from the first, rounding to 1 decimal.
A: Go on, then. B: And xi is 1.6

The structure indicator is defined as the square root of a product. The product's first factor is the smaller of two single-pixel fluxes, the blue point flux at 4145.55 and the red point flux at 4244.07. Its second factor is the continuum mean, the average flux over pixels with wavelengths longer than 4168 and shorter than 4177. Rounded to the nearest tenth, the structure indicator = 27.9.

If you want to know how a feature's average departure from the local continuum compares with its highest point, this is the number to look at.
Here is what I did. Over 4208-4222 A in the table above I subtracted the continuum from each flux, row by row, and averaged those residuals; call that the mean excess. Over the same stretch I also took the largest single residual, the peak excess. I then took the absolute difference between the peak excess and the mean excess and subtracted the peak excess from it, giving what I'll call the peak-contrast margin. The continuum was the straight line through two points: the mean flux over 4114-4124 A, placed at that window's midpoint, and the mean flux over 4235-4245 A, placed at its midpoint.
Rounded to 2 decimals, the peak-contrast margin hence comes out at -0.60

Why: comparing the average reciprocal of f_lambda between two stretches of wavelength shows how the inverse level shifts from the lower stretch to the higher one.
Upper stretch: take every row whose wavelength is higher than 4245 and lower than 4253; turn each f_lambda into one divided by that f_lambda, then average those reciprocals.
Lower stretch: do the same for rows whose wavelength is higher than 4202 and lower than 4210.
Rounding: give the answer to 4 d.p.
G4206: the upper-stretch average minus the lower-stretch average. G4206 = -0.0001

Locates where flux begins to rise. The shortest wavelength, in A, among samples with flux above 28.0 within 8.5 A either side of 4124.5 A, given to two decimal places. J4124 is 4122.71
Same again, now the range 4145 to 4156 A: 4145.55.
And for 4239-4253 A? 4240.16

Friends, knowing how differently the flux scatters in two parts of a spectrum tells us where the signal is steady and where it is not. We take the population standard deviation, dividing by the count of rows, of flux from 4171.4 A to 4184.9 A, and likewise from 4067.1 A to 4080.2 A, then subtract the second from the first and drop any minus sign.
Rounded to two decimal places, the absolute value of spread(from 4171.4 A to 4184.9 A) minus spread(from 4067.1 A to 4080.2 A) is 0.60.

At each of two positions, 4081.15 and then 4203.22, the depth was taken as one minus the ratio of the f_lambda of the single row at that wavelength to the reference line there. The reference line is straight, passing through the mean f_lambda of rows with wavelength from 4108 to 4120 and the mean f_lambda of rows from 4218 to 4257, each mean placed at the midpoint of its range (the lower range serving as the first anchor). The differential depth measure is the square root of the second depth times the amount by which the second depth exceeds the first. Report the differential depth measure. 0.017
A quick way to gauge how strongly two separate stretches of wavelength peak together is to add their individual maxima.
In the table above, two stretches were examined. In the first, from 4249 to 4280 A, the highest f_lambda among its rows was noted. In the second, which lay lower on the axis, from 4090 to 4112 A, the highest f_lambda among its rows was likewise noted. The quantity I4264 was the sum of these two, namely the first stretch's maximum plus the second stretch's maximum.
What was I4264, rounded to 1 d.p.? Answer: 57.7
